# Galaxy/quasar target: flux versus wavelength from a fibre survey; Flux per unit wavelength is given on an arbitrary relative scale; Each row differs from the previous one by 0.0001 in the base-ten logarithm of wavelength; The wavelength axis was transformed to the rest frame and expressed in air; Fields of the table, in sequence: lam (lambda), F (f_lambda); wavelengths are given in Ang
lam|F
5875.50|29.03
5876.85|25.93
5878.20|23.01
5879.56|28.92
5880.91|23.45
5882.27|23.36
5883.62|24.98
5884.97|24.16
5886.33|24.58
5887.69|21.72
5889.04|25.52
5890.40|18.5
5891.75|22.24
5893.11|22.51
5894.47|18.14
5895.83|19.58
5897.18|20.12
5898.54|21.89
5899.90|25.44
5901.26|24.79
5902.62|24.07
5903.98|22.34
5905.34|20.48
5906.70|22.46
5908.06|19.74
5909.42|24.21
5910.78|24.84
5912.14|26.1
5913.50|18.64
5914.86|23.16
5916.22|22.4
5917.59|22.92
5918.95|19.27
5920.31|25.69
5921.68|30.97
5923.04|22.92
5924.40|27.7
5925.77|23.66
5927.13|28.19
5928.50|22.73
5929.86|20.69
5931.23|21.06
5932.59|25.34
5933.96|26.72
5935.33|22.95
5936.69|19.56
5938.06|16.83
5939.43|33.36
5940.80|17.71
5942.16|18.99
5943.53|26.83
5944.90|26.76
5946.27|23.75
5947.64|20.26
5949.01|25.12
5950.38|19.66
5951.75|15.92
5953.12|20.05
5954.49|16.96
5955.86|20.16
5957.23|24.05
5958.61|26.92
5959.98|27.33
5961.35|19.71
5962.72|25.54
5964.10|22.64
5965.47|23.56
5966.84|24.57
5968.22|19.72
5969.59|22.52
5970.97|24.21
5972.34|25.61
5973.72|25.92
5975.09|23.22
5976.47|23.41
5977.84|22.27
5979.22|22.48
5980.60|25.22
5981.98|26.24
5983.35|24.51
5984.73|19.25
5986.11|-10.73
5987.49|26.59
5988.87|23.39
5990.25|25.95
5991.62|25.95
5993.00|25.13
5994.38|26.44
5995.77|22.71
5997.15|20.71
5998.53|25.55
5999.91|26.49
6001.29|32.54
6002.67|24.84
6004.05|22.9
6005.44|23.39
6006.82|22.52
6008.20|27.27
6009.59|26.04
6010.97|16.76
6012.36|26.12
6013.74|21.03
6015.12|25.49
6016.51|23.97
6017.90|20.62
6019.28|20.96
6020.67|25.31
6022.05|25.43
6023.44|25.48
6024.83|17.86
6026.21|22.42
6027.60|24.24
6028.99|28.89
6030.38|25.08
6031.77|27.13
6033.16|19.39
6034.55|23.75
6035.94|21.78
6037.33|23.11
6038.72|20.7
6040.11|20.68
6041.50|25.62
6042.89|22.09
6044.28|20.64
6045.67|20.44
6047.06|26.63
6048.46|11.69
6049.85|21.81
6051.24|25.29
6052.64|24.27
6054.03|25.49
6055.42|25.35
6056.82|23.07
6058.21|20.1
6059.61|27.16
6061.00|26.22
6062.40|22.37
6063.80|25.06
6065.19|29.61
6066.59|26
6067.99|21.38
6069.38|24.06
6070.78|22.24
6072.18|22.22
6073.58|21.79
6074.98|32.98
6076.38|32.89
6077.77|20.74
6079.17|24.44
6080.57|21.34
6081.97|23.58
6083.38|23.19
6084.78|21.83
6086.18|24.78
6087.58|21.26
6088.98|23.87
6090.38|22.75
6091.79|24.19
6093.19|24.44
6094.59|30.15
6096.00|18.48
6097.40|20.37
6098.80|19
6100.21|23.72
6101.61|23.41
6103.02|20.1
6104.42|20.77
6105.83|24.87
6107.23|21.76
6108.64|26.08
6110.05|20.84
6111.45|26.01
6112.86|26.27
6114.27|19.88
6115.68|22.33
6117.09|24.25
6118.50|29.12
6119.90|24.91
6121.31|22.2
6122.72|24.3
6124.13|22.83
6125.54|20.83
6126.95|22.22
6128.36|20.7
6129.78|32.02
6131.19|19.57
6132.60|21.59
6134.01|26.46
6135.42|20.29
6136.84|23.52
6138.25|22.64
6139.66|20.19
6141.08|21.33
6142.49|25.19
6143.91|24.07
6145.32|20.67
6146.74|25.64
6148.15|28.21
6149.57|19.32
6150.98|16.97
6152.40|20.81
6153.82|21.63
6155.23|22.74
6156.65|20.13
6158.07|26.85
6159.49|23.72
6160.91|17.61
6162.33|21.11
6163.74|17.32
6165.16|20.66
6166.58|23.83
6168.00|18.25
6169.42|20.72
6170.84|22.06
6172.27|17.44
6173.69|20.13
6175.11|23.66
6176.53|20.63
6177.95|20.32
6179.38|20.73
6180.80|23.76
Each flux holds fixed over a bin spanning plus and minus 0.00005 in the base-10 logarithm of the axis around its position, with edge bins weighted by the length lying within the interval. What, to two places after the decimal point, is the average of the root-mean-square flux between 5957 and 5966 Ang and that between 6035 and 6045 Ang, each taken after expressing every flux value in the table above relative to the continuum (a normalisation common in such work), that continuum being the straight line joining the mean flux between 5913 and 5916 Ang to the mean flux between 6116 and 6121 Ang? 1.01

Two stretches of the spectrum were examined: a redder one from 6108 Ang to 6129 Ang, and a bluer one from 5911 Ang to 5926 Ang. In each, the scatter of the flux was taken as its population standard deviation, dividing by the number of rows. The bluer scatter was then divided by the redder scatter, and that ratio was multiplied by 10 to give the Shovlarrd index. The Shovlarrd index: 13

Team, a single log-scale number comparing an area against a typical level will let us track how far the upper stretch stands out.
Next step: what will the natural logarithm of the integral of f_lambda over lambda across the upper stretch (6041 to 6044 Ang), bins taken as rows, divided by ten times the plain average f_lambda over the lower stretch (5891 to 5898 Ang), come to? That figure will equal -1.1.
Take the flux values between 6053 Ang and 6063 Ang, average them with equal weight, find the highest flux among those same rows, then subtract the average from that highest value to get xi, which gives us 2.9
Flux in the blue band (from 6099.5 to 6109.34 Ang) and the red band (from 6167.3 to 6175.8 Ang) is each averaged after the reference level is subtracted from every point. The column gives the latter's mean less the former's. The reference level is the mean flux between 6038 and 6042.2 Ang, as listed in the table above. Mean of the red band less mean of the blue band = -3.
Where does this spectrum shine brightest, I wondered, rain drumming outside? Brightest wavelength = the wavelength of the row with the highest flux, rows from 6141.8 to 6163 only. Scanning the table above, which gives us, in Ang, 6148.15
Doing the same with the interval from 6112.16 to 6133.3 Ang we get 6129.78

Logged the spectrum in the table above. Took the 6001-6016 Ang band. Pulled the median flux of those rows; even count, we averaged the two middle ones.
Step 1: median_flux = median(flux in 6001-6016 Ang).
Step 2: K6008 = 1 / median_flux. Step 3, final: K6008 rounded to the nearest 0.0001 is 0.0403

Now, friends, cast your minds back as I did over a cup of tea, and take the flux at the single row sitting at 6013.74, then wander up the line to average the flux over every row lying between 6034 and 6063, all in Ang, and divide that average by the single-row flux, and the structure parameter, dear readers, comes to 1.08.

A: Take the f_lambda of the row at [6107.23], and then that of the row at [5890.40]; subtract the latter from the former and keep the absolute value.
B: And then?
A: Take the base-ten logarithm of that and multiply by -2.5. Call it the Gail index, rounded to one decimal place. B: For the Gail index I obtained -1.3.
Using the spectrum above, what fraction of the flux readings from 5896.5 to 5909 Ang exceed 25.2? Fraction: 0.11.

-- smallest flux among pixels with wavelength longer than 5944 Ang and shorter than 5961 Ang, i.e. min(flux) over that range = 15.92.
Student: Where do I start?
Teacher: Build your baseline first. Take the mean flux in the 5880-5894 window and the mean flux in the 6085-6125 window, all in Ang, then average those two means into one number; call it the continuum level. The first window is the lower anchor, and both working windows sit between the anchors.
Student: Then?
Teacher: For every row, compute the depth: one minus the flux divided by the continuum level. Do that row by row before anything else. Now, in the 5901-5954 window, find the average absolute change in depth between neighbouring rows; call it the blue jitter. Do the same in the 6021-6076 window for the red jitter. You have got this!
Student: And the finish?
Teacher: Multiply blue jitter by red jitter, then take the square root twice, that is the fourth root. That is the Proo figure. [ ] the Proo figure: 0.41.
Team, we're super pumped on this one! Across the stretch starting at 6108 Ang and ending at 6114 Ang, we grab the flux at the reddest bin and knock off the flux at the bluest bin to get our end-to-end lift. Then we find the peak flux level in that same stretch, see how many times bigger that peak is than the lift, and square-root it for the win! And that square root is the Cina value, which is 11.8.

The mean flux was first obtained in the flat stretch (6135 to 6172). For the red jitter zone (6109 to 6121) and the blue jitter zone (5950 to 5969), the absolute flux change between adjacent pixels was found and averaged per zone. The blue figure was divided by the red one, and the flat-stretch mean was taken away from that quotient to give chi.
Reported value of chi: -20.8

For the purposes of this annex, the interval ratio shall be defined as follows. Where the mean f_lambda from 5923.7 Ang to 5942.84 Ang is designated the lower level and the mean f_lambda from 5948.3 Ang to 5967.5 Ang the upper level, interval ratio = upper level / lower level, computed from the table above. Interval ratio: 0.96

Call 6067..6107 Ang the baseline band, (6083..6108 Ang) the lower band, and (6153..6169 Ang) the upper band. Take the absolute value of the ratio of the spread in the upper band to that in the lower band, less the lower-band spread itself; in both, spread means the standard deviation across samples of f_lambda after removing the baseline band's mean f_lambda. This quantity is 1.6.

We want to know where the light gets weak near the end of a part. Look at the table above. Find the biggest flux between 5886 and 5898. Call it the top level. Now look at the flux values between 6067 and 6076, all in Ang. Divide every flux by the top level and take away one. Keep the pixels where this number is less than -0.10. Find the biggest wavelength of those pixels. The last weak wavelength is 6073.58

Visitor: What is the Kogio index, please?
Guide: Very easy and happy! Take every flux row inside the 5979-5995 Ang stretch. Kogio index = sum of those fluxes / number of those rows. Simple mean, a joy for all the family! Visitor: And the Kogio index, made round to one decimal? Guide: 21.7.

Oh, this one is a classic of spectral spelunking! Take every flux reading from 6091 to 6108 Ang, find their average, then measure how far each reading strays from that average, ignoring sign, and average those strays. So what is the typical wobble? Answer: 2.5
